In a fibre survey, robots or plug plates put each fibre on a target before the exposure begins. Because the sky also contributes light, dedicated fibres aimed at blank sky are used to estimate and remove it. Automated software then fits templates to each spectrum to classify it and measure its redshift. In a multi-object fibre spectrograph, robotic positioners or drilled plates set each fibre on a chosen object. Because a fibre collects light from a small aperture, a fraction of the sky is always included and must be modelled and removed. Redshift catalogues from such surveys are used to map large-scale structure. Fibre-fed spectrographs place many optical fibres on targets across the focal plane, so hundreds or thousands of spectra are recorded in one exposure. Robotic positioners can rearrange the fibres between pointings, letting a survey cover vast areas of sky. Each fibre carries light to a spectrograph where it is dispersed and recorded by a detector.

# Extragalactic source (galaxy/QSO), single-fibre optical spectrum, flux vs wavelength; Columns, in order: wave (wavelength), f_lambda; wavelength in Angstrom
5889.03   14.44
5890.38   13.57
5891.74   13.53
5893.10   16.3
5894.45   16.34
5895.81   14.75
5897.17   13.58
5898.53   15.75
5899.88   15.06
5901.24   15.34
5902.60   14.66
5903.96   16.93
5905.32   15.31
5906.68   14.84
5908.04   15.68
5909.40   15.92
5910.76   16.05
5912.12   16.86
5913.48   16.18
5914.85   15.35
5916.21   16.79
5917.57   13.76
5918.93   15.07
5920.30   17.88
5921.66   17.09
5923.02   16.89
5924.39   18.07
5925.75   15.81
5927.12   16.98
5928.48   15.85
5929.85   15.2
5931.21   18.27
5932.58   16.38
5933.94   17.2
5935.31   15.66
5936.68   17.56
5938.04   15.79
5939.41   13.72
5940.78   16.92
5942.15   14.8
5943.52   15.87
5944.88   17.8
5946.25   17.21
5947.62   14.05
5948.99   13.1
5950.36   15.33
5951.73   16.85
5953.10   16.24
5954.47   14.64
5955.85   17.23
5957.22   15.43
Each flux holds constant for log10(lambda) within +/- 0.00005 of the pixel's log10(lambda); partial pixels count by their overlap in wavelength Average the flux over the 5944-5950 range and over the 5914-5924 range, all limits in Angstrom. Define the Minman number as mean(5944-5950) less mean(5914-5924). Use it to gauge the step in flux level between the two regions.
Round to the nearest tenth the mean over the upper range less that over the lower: -0.6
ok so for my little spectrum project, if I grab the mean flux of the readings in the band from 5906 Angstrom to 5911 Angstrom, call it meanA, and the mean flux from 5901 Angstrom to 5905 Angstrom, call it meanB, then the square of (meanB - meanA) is 0.0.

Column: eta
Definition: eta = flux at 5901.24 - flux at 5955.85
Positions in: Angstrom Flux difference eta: -1.9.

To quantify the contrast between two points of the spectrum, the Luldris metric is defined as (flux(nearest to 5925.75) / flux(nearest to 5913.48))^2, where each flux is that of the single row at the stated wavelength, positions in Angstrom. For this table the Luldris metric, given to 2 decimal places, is 0.95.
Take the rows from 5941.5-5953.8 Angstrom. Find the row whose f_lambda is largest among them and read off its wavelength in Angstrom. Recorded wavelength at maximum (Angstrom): 5944.88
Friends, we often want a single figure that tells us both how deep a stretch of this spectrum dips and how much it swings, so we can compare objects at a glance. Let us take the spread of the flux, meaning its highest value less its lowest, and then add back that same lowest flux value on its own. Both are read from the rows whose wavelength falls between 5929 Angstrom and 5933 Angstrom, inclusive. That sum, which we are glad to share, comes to 18.27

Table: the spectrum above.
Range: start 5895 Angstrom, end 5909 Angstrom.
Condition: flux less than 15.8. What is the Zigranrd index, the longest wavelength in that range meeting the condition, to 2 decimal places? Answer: 5908.04 Angstrom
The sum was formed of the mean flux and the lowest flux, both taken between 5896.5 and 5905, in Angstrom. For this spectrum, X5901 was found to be 28.8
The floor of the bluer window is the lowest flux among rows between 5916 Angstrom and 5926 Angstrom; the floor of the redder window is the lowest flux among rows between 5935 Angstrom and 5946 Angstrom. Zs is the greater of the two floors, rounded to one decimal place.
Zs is 13.8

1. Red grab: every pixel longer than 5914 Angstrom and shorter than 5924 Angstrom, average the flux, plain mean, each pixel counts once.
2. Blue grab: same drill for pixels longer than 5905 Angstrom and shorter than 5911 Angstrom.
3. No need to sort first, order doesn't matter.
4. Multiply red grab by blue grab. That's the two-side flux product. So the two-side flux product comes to 251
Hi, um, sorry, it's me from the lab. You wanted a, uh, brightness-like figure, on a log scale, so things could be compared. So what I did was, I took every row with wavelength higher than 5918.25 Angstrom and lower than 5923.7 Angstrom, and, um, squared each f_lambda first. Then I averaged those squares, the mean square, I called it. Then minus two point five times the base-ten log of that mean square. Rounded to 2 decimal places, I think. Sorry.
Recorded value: -6.12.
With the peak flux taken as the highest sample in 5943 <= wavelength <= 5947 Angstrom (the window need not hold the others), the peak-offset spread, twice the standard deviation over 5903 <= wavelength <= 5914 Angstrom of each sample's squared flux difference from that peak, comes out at 5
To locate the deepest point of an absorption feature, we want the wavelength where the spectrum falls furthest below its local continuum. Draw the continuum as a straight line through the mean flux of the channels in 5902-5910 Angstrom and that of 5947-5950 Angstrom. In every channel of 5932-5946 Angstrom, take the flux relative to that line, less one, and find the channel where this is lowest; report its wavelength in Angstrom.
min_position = 5939.41 Angstrom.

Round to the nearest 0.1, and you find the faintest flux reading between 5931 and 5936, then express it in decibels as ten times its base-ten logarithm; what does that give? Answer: 11.9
